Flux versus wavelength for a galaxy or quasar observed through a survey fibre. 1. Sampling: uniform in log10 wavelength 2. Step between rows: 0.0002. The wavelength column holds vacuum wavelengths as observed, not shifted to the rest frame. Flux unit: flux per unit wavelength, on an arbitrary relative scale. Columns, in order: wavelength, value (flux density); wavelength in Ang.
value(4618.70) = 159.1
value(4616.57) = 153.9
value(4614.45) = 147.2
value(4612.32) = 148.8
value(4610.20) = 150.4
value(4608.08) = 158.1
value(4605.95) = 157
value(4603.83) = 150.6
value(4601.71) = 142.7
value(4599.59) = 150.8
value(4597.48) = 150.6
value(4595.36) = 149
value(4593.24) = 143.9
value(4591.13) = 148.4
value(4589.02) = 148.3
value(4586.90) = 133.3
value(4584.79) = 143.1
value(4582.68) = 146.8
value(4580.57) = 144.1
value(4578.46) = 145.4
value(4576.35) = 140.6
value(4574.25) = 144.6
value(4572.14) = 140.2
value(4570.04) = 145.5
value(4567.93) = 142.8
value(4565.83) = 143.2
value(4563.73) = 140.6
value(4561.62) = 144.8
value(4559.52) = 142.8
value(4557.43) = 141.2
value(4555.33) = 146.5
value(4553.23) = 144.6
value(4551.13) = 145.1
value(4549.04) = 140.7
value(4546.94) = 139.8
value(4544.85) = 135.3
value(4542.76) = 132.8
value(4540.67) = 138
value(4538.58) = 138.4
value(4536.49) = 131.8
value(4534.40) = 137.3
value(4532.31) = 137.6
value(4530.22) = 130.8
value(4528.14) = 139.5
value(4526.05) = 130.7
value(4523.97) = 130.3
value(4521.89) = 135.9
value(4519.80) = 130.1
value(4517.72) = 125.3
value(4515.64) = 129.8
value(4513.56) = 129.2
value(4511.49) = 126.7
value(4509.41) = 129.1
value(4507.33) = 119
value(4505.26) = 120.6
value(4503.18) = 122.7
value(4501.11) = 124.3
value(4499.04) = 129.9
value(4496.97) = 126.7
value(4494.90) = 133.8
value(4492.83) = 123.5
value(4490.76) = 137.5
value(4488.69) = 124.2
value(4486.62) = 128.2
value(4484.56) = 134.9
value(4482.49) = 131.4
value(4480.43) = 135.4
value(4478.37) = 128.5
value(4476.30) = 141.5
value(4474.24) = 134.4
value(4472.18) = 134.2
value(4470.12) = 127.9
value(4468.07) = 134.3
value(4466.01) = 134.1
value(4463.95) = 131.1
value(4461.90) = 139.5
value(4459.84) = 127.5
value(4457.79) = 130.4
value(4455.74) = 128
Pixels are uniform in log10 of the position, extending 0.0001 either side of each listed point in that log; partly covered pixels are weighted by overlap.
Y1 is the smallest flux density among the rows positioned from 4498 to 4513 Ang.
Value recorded 119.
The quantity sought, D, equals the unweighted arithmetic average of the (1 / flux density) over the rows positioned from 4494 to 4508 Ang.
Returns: 0.0080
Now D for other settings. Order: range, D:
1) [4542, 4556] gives 0.0071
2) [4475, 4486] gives 0.0075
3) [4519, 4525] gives 0.0076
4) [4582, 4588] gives 0.0071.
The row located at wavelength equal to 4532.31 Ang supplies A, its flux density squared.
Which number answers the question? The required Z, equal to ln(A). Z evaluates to 9.85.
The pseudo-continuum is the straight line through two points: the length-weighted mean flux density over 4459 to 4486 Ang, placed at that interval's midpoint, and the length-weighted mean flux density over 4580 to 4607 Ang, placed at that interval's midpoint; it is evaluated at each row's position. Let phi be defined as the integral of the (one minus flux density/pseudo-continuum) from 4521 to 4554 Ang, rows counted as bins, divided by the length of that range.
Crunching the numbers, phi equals 0.028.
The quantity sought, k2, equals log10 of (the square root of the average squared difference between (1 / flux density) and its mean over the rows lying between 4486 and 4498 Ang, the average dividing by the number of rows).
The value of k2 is -3.52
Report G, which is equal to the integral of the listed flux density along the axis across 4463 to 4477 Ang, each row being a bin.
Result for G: 1873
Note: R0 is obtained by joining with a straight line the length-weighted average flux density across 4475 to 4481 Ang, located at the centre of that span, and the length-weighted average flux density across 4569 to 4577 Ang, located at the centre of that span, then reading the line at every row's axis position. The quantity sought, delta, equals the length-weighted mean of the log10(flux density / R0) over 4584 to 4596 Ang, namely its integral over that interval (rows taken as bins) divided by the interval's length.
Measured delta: -0.001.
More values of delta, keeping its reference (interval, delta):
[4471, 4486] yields -0.003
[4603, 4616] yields 0.018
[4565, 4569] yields 0.002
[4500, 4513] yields -0.045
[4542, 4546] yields -0.020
